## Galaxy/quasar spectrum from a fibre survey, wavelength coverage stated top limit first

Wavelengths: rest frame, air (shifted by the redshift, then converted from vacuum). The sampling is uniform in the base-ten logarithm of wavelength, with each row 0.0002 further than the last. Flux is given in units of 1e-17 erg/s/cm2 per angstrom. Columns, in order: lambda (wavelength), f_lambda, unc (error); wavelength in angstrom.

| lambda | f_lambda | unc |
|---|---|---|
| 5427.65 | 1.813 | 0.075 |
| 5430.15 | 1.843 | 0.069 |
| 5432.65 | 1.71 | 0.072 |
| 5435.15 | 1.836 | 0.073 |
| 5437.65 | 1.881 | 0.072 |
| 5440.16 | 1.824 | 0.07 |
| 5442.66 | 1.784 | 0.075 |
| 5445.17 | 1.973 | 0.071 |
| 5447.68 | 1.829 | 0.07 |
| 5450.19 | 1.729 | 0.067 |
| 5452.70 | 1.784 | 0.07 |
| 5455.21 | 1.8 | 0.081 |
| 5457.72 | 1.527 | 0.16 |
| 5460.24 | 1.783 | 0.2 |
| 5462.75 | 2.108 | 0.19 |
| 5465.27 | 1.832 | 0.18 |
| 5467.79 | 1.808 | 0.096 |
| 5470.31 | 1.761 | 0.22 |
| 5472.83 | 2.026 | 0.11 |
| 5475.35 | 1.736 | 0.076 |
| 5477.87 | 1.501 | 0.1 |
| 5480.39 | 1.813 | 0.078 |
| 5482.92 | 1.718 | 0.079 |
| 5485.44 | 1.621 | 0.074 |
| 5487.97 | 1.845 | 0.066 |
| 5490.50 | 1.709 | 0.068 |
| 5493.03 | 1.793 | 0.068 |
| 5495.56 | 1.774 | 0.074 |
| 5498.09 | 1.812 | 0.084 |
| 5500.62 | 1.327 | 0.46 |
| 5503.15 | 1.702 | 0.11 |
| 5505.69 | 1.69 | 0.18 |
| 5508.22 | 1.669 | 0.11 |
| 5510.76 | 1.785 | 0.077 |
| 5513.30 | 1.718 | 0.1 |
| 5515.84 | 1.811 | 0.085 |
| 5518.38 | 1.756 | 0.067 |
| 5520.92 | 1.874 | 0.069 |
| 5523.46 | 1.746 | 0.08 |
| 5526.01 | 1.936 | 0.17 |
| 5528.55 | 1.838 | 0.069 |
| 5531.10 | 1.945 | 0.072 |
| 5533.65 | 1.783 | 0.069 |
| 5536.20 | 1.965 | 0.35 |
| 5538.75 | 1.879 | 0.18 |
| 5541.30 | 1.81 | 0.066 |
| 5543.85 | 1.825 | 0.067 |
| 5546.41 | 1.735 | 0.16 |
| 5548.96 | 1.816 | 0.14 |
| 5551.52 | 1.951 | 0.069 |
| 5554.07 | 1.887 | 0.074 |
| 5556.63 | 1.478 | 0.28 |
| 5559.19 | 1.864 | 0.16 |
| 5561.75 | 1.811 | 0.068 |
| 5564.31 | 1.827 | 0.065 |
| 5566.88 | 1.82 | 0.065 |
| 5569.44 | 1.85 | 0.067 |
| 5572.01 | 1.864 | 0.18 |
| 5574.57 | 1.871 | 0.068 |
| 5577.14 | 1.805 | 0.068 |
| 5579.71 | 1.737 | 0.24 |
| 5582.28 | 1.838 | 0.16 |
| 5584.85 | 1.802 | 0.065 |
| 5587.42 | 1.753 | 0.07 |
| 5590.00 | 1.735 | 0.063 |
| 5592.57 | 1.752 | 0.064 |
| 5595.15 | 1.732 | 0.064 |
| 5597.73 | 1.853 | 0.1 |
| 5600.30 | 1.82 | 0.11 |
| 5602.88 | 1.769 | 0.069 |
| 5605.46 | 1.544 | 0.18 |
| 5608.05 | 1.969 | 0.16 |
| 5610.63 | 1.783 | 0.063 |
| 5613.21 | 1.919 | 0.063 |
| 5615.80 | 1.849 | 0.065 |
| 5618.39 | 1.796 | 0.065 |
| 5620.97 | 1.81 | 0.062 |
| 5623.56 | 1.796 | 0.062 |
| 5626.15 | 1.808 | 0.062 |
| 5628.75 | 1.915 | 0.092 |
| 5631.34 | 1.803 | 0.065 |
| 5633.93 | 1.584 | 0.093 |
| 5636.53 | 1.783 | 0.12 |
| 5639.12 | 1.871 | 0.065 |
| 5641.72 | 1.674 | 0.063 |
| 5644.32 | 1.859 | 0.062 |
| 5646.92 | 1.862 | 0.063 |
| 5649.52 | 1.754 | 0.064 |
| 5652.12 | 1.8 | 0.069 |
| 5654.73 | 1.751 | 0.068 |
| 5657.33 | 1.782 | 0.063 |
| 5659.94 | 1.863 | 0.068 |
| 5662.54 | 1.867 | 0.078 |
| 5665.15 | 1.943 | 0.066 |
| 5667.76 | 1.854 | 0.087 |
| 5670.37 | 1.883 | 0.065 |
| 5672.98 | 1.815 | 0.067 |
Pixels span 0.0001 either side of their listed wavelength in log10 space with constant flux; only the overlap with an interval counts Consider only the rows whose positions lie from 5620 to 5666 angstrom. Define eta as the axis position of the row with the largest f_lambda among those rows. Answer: 5665.15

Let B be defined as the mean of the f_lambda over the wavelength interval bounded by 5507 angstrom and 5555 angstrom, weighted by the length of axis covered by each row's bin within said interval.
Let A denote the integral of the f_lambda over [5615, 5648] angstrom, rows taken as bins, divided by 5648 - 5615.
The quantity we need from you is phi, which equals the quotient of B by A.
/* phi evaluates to 1.016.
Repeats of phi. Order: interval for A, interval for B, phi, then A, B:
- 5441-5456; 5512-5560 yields 1.002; 1.82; 1.821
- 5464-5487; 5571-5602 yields 1.022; 1.76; 1.796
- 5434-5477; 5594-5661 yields 0.987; 1.82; 1.798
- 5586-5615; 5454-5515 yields 0.977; 1.79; 1.744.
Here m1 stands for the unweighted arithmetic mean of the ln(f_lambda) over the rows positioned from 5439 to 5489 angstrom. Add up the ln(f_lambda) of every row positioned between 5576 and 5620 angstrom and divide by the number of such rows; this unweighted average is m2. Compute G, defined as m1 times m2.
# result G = 0.337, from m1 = 0.579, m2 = 0.582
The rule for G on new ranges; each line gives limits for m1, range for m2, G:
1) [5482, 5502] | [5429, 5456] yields 0.314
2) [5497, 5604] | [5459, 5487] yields 0.336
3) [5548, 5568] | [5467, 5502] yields 0.321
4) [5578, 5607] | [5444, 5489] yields 0.325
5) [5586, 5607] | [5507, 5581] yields 0.330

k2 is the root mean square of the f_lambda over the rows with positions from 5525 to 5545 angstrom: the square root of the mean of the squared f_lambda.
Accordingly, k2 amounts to 1.87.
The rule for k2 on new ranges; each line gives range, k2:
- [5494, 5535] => 1.77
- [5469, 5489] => 1.76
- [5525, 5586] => 1.83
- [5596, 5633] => 1.82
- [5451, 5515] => 1.75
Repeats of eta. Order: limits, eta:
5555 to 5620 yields 5608.05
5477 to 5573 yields 5536.20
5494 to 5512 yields 5498.09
